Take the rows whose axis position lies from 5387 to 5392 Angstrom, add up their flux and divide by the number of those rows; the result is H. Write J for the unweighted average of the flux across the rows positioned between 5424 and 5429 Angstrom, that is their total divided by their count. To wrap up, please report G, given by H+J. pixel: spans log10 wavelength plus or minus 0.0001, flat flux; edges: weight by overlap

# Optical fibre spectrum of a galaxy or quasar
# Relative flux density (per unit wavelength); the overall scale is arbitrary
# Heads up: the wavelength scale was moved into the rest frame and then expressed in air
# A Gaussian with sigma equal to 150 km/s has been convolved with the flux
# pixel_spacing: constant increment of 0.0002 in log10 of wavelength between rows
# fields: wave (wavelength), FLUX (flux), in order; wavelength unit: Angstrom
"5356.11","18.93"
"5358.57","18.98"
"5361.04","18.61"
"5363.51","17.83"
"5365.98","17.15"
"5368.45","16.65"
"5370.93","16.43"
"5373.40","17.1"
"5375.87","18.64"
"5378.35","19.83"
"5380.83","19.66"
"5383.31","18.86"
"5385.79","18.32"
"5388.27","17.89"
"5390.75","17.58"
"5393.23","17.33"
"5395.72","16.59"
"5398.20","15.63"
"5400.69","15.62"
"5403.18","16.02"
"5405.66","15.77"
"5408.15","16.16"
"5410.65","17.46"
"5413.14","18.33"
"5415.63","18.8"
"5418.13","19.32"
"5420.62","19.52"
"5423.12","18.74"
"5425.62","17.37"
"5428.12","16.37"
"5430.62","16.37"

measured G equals 34.6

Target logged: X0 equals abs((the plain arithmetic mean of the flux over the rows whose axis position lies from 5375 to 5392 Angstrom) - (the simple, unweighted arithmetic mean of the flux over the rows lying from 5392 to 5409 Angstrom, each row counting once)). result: 2.5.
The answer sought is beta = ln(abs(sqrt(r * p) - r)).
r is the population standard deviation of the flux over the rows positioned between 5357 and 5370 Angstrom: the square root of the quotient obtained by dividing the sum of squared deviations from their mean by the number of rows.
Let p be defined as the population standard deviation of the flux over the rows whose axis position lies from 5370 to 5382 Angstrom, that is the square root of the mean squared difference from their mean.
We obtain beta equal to -1.5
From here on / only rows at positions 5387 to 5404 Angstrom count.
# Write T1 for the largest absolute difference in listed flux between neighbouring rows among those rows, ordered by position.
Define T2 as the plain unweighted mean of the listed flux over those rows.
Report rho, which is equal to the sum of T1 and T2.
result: 17.6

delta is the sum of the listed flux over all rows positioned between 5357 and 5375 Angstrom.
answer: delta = 123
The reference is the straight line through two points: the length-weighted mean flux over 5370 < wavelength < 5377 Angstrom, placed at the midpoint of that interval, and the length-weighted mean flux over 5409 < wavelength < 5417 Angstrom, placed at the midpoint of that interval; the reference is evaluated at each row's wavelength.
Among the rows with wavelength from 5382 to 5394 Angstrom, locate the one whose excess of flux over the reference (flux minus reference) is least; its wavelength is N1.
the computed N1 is 5393.23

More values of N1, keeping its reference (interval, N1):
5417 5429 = 5428.12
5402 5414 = 5405.66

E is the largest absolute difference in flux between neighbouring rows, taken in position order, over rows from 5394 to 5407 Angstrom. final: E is 1.0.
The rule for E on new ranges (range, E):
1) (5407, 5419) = 1.3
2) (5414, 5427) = 1.4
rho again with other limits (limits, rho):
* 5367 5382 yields 19.6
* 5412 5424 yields 19.7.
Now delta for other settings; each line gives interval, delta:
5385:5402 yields 119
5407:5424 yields 128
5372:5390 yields 130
